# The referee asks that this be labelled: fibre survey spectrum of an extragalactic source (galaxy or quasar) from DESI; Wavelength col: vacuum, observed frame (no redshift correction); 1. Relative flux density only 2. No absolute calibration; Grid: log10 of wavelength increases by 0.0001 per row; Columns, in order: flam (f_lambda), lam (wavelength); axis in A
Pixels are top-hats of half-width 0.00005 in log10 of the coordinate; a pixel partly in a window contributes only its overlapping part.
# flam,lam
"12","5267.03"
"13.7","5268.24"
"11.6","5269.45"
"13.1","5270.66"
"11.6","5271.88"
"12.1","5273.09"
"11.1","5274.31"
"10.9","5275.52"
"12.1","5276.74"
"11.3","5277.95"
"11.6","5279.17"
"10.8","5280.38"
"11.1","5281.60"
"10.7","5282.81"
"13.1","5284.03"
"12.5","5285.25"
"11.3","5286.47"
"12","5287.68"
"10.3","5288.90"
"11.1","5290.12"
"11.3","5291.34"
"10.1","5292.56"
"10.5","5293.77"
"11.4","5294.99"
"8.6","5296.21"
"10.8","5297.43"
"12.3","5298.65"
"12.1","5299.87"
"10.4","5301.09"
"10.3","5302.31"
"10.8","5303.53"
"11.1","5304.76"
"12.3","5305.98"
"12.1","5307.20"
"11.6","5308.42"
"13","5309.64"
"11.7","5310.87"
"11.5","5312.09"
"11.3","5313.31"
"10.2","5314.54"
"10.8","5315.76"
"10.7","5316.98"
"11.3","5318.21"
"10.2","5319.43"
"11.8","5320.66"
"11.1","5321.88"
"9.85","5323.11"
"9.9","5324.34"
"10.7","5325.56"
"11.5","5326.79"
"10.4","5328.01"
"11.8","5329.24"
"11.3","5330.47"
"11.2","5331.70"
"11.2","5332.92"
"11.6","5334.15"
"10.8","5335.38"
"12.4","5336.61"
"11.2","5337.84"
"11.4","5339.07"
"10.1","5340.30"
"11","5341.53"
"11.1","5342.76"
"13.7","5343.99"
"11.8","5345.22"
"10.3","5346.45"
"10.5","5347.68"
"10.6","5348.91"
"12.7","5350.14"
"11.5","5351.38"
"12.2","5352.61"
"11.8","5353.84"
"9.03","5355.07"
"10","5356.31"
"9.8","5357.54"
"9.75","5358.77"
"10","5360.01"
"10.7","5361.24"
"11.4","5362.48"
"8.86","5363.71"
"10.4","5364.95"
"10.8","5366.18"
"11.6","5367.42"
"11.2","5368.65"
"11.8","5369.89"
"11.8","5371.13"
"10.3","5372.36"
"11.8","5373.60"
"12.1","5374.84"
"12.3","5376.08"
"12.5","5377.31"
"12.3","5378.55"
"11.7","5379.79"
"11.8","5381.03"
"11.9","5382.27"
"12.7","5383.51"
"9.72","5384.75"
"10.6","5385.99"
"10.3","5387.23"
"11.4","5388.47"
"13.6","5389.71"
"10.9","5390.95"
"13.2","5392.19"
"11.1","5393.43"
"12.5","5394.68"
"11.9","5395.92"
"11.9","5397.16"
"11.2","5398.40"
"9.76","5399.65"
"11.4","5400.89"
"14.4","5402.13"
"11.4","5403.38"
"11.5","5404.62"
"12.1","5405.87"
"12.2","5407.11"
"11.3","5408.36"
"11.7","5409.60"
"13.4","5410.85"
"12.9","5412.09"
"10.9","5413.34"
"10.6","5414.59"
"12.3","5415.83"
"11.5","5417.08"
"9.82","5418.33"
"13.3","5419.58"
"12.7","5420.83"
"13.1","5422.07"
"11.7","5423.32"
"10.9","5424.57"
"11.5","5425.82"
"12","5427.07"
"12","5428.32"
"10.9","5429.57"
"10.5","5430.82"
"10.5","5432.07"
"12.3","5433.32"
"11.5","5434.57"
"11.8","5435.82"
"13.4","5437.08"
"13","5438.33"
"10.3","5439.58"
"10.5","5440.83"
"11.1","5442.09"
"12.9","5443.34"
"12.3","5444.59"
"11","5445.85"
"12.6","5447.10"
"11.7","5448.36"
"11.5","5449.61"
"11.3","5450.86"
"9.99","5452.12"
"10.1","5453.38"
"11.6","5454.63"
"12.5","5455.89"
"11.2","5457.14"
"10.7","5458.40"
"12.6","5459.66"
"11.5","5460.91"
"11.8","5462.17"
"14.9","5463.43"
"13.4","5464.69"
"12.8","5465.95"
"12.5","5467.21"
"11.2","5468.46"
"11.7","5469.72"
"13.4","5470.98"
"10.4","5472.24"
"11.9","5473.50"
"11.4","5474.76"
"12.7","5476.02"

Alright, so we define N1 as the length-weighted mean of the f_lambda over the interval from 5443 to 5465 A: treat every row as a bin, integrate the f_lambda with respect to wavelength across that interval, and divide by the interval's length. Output 11.8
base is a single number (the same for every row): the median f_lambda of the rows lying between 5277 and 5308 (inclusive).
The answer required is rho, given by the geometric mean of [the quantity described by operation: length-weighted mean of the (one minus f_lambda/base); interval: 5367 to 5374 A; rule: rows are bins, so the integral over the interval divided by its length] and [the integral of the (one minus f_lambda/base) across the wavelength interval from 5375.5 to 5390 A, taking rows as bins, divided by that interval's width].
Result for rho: 0.038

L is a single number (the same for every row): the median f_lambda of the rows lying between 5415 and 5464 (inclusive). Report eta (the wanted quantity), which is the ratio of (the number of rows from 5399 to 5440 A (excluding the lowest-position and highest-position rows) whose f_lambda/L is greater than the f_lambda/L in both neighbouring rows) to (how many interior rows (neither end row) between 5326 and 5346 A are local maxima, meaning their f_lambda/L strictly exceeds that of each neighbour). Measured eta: 1.6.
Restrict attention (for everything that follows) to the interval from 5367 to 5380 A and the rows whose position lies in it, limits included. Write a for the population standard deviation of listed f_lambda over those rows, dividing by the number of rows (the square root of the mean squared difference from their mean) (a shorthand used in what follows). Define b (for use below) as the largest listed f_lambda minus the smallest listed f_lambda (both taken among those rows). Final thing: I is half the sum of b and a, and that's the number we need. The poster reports 1.4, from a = 0.58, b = 2.2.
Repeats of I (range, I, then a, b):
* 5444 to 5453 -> 1.7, 0.80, 2.6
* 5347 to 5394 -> 2.9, 1.10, 4.7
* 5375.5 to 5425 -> 2.9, 1.06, 4.7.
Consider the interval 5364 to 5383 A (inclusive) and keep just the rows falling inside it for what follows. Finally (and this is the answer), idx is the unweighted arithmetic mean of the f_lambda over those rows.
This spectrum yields 11.6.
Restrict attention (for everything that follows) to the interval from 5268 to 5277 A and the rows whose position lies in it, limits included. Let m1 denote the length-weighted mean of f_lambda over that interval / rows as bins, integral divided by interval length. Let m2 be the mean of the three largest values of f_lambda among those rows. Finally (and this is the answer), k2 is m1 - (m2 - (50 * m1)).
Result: 597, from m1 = 12.0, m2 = 13.0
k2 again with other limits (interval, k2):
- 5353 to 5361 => 508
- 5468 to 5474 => 586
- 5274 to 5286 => 575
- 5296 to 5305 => 543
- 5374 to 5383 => 604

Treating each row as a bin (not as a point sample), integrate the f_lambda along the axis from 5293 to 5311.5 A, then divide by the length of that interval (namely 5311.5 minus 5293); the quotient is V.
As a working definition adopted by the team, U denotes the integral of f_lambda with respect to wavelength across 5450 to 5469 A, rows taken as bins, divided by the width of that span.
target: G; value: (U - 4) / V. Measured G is 0.699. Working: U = 11.9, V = 11.3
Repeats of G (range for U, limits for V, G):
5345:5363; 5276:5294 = 0.598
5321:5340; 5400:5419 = 0.600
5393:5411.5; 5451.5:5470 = 0.660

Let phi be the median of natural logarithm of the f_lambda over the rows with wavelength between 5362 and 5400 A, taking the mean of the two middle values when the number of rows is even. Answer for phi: 2.46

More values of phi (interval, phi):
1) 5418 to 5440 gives 2.46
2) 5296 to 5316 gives 2.42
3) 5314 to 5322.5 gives 2.38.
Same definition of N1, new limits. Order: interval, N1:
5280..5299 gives 11.1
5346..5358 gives 10.9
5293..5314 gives 11.3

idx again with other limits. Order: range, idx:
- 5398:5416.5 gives 11.8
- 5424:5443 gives 11.5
